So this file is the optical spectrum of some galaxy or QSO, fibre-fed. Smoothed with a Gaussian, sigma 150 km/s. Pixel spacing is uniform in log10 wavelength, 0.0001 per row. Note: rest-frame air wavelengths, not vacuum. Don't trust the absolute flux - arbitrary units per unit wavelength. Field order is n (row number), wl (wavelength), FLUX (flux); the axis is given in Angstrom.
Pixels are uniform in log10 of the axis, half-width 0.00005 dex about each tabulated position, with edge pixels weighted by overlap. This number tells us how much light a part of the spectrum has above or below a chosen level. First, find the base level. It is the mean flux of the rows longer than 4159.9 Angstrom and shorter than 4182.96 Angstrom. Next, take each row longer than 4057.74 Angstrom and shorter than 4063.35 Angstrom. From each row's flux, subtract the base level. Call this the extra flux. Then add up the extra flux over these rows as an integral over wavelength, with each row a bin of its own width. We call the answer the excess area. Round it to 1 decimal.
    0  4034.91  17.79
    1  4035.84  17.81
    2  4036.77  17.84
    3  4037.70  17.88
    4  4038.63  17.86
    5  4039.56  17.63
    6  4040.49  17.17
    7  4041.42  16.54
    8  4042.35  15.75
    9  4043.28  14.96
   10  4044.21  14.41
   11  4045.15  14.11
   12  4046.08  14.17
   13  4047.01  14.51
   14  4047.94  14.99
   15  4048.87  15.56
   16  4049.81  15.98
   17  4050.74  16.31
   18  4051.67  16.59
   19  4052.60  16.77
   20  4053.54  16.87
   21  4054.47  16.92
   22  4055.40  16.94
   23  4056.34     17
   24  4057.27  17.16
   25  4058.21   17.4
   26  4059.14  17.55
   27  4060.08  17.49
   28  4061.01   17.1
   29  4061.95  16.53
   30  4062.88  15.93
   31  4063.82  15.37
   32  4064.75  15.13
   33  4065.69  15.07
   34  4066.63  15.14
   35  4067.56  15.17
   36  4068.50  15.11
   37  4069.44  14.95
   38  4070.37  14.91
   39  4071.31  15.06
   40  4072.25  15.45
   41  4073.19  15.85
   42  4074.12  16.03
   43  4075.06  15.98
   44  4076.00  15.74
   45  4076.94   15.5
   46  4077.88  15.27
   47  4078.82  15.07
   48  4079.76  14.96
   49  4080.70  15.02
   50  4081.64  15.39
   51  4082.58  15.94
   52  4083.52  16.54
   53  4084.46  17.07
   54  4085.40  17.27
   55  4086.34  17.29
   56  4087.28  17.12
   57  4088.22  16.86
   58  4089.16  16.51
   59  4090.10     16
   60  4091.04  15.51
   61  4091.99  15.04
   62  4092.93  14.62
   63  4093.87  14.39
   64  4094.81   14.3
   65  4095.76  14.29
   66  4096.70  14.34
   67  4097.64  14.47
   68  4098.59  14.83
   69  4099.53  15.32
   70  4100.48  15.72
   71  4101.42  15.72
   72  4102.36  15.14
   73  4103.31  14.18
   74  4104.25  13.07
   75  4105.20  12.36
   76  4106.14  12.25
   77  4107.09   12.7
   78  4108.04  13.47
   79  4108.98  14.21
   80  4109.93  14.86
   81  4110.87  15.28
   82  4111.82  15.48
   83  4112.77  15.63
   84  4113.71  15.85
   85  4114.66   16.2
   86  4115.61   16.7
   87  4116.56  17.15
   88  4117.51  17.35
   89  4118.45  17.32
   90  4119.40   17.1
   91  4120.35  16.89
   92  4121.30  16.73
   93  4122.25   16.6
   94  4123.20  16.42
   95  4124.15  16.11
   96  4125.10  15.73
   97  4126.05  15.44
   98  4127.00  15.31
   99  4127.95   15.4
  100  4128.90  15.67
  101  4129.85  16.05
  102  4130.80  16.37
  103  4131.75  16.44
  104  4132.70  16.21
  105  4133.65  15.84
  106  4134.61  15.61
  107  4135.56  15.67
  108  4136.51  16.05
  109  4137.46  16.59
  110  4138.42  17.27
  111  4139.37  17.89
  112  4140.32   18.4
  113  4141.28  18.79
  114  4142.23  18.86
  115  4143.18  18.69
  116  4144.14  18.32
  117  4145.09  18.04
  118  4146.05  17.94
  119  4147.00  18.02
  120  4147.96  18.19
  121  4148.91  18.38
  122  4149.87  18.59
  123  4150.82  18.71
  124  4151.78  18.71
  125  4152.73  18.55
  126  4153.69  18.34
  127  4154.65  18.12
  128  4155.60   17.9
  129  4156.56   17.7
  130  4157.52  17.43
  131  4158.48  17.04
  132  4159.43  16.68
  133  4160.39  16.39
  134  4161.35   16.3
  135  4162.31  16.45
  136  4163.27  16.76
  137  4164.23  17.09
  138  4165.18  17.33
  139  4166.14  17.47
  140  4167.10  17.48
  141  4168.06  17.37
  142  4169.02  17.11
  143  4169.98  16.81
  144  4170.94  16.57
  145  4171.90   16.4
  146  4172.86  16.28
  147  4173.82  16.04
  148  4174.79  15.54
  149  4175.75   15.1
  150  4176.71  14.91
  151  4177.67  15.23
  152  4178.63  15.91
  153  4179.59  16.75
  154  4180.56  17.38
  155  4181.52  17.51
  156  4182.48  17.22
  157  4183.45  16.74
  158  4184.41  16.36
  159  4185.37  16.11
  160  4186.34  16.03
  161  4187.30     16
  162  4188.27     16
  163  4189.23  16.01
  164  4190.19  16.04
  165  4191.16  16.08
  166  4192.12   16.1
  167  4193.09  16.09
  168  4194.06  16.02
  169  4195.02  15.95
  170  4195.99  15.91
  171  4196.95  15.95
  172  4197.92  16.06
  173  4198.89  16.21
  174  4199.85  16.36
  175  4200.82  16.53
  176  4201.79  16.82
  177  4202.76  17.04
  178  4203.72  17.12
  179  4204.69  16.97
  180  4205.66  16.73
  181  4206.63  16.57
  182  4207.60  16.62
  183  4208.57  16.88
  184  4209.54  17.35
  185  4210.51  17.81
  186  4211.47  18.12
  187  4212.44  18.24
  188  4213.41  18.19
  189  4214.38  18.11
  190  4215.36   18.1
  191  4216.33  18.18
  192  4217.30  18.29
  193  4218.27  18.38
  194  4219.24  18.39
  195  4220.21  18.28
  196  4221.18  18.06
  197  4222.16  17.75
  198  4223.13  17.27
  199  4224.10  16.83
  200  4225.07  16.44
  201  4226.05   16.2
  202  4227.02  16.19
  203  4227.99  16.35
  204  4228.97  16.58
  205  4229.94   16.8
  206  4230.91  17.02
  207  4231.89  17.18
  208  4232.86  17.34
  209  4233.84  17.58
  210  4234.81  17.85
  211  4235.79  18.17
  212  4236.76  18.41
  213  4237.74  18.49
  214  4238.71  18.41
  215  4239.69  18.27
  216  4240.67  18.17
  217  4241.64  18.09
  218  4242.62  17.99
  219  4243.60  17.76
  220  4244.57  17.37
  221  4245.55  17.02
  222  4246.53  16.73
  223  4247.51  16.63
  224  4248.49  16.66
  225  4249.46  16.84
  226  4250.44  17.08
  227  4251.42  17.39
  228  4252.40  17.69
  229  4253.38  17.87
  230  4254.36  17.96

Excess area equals 2.5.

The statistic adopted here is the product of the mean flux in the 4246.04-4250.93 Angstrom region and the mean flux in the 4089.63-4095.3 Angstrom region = 251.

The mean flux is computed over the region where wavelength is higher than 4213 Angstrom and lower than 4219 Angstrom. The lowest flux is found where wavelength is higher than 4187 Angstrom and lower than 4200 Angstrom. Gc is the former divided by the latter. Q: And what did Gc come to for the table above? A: 1.14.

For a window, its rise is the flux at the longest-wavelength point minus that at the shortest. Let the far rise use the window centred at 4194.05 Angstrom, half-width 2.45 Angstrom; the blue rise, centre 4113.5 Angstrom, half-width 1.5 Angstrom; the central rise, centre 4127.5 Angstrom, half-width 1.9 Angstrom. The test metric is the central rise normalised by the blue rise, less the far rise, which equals 1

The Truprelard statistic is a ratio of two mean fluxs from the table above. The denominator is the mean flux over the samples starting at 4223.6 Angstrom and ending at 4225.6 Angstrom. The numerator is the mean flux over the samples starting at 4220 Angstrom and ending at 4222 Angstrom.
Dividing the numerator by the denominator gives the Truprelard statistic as 1.09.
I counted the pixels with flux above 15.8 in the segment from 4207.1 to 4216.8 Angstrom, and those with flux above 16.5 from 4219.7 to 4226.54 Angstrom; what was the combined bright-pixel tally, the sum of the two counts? 15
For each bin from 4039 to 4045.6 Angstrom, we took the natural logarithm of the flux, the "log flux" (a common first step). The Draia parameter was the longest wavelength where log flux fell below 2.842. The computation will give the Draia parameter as 4045.15 Angstrom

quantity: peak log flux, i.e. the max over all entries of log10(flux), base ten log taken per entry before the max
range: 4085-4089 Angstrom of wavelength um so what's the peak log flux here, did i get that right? 1.24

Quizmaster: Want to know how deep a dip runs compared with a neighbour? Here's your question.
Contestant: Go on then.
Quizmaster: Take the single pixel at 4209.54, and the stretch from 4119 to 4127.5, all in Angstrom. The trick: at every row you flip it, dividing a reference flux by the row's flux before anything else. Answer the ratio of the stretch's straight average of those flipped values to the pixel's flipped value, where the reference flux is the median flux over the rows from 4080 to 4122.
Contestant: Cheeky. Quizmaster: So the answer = 1.069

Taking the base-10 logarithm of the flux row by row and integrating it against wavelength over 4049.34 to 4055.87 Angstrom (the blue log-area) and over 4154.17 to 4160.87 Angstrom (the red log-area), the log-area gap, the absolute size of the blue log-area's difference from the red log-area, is 0.32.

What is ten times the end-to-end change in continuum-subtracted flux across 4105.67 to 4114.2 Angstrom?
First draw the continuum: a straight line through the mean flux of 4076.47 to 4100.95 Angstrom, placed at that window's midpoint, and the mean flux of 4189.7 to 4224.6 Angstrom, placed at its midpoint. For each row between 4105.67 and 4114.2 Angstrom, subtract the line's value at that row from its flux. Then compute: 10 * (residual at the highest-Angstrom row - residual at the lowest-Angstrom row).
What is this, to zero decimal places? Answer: 35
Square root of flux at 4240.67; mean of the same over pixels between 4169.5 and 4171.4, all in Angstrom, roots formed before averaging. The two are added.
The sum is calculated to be 8.35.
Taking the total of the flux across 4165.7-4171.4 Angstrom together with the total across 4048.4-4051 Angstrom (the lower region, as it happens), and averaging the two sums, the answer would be 75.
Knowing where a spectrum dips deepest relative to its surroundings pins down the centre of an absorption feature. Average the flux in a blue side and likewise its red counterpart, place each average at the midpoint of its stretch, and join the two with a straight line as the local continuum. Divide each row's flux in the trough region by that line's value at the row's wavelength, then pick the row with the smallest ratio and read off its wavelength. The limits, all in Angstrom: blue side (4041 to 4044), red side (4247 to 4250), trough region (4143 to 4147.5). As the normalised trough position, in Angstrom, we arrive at 4146.05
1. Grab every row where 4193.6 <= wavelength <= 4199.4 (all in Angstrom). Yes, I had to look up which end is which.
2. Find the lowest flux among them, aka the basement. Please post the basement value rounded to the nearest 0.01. 15.91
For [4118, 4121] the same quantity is 16.89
